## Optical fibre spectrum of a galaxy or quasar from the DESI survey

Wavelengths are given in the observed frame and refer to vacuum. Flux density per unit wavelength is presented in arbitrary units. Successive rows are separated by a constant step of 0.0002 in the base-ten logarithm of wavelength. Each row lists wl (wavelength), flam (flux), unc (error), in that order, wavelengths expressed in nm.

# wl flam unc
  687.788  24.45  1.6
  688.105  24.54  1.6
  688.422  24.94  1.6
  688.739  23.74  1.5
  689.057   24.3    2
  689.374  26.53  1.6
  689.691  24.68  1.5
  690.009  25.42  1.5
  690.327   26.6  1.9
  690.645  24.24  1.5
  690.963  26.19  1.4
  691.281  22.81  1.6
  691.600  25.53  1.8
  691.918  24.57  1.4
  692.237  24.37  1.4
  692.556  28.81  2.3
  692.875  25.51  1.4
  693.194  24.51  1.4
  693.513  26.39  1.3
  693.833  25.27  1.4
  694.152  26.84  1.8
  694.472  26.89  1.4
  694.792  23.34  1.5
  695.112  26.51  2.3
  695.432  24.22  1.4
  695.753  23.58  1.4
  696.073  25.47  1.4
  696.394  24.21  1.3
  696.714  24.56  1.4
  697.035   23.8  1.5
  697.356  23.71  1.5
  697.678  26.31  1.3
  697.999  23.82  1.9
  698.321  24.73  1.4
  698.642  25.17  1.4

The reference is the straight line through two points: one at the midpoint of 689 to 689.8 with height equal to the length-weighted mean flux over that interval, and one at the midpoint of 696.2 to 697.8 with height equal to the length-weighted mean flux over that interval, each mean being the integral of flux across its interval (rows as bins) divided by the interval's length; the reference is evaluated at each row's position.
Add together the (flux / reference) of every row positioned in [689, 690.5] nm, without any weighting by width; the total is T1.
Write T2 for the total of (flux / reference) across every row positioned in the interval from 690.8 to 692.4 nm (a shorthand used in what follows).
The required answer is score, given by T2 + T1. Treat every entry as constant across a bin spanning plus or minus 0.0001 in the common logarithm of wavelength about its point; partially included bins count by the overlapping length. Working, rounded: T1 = 5.039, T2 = 4.92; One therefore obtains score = 10.0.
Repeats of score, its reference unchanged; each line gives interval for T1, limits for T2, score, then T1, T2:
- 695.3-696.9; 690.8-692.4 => 9.9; 4.963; 4.92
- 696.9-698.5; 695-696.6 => 10.0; 5.013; 5.03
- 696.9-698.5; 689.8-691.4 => 10.0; 5.013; 4.97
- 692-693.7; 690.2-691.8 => 10.2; 5.194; 4.98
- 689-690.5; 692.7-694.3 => 10.2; 5.039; 5.17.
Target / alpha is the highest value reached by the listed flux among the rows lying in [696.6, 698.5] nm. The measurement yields 26.31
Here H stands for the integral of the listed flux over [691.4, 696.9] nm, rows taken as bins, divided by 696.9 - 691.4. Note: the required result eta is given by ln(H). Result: 3.23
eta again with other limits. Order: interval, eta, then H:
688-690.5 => 3.22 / 25.1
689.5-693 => 3.23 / 25.3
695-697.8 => 3.20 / 24.7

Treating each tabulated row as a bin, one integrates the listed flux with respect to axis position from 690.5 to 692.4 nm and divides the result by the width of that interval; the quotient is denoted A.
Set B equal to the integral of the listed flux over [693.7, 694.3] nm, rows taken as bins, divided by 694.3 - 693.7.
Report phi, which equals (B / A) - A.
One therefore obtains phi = -23.6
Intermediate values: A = 24.6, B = 26.1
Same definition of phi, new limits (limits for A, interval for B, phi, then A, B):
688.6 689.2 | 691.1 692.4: -23.0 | 24.0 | 24.4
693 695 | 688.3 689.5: -24.6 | 25.6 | 24.8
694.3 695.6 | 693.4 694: -24.2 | 25.2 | 25.8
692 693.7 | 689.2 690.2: -24.8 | 25.8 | 25.6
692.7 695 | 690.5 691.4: -24.6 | 25.6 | 24.5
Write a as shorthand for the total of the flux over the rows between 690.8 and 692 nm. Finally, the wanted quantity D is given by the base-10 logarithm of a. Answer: 2.00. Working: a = 99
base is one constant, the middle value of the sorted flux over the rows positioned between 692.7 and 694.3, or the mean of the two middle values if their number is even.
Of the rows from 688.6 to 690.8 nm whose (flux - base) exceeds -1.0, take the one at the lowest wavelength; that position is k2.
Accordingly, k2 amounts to 689.374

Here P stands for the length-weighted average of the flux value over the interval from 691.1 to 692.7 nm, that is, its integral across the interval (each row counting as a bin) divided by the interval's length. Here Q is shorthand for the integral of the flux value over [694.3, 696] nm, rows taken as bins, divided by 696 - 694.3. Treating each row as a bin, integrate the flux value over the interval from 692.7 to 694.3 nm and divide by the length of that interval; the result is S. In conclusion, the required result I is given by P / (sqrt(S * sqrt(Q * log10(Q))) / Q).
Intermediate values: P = 25.2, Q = 24.9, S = 25.7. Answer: 51.0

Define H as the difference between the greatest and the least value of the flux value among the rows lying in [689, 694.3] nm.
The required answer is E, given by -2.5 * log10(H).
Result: -1.9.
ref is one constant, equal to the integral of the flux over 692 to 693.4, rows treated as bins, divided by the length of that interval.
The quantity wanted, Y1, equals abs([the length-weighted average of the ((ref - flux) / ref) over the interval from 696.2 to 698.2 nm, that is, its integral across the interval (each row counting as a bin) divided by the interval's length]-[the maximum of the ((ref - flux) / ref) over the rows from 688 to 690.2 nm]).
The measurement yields 0.027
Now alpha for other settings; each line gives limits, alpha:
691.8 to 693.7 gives 28.81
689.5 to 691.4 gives 26.6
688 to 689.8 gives 26.53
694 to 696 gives 26.89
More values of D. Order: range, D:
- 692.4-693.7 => 2.02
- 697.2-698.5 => 1.99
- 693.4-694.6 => 2.02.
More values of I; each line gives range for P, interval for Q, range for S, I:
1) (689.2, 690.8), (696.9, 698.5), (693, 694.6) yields 50.7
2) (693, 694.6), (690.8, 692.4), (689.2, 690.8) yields 52.4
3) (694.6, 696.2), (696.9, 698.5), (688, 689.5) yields 50.2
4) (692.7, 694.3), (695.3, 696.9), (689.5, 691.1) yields 51.6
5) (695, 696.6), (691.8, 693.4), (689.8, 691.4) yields 51.6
